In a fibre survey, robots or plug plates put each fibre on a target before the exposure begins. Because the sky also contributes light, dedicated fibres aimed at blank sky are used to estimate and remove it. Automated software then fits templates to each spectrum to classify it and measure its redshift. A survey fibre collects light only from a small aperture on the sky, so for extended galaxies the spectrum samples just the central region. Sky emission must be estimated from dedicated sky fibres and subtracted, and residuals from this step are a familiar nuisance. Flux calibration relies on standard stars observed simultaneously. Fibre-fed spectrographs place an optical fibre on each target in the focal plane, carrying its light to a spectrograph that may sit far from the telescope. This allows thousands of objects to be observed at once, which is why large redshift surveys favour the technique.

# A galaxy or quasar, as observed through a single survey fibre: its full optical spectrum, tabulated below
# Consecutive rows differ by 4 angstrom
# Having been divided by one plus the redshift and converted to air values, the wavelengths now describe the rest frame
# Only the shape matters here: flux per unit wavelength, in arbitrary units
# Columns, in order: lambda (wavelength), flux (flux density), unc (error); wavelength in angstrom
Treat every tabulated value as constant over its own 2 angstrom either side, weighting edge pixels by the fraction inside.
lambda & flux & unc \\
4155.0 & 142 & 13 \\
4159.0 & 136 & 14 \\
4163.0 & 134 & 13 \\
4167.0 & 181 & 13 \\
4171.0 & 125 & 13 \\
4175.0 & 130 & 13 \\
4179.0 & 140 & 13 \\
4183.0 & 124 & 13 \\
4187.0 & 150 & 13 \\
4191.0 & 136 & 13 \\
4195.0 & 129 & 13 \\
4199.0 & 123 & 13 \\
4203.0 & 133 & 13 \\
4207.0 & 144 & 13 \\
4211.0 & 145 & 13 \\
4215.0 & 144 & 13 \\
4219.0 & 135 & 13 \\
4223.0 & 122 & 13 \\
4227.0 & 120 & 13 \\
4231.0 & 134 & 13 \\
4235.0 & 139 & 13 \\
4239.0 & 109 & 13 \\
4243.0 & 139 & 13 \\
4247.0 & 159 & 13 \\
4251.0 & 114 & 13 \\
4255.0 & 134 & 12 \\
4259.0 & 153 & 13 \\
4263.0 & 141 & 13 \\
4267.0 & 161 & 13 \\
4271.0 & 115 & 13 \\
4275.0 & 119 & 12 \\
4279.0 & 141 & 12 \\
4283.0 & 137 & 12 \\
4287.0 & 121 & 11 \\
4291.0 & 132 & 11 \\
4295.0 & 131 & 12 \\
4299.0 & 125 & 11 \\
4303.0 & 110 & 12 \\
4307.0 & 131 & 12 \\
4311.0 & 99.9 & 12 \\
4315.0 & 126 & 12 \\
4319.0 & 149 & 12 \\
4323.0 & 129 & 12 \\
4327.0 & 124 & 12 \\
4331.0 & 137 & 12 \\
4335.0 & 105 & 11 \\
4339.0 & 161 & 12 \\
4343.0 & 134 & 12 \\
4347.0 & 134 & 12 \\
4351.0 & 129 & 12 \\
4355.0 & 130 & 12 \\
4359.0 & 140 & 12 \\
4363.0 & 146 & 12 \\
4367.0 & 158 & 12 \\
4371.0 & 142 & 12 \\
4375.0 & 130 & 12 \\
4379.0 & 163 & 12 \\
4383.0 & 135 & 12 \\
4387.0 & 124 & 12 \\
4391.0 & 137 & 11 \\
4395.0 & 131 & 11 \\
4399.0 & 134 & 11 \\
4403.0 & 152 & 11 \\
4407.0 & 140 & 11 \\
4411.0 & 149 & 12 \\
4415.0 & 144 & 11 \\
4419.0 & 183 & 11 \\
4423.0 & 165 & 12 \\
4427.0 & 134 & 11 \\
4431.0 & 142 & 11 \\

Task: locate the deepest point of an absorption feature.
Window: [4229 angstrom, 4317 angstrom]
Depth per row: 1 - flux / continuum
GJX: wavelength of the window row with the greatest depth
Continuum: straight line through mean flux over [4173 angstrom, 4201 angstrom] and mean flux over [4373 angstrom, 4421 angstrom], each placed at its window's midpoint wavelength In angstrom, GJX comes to 4311.0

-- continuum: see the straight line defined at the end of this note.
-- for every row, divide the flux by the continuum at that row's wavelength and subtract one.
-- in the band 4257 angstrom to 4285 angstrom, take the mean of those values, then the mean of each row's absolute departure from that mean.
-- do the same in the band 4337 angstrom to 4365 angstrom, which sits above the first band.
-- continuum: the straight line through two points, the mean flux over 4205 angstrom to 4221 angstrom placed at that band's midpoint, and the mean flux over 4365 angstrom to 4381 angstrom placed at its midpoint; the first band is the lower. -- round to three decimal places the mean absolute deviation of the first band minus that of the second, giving 0.030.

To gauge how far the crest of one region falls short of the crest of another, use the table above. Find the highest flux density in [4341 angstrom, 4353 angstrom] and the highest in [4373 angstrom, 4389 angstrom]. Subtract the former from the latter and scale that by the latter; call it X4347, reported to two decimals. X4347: 0.18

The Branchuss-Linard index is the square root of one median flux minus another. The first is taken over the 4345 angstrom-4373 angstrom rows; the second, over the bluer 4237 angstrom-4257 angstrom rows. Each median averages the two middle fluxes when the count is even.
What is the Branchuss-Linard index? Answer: 2.4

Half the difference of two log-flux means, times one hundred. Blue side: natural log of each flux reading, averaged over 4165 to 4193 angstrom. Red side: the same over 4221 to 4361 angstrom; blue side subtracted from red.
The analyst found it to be -3.6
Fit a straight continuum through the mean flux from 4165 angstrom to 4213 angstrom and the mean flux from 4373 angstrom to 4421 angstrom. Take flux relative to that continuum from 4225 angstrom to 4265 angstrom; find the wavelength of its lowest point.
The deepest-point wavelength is 4239.0 angstrom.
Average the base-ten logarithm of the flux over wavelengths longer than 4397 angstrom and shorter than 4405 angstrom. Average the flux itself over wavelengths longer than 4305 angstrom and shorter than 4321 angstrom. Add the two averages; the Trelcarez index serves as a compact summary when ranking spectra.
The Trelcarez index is 129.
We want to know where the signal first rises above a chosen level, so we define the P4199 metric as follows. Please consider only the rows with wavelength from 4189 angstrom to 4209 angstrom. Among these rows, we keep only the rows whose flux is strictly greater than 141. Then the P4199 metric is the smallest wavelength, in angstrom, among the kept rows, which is 4207.0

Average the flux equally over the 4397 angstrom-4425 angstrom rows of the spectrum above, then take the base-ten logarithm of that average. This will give 2.183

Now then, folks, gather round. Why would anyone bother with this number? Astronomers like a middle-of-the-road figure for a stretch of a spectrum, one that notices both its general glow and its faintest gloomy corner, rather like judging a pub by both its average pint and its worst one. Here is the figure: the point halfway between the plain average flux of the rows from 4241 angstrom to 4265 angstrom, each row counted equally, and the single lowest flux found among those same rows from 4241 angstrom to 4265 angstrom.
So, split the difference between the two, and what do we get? 127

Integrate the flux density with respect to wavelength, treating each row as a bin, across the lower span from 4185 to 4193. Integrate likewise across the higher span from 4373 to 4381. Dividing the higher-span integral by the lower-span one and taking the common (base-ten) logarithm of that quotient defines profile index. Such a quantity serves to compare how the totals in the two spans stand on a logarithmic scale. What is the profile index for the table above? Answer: 0.01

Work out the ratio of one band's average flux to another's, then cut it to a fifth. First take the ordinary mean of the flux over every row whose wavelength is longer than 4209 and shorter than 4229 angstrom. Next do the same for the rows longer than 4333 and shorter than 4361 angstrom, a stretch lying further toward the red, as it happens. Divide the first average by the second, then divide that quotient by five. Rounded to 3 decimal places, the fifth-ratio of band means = 0.200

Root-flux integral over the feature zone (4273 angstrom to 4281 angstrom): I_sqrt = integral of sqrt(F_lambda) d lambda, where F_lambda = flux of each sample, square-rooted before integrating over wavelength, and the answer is 91.1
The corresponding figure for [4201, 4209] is 94.1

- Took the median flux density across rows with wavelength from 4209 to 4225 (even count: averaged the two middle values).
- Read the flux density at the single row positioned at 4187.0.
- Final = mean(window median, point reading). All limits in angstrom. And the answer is 145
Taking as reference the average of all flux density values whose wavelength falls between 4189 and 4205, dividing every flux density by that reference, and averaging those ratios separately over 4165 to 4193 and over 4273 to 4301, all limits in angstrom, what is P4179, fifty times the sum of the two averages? 103.8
